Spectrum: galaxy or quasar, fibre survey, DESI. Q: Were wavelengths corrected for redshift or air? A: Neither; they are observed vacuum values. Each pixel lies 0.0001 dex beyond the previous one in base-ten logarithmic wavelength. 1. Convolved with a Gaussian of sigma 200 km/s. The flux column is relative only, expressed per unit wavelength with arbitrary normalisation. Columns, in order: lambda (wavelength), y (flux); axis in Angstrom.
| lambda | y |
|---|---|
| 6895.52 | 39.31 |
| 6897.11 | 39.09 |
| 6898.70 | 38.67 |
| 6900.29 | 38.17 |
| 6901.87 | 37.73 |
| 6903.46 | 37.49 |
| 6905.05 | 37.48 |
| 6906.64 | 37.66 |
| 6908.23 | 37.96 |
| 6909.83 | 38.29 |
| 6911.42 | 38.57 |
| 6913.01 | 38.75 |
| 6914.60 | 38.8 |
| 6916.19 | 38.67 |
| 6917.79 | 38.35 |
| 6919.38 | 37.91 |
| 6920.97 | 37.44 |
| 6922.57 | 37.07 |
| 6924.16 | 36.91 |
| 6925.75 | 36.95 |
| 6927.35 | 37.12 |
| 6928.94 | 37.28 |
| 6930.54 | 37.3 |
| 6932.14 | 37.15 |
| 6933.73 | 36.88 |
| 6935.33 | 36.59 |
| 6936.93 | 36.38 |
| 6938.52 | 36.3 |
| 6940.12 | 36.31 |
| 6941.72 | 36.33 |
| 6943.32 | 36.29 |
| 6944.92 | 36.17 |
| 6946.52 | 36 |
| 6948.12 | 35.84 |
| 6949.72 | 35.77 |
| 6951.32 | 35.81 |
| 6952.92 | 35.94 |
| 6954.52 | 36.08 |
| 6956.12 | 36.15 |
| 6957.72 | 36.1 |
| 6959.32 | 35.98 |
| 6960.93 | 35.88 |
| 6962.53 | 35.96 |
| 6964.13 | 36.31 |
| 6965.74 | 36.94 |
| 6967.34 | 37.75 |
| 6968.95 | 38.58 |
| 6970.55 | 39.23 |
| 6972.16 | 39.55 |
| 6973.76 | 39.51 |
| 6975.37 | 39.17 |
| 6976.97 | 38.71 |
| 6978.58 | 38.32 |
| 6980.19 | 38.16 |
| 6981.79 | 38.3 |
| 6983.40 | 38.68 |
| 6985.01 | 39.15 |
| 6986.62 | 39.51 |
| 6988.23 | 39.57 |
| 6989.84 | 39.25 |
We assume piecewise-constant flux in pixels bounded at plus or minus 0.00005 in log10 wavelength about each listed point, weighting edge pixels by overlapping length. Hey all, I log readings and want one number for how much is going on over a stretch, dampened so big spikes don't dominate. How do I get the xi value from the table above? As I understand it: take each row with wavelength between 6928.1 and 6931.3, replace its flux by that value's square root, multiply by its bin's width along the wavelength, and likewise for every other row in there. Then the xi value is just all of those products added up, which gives 19.5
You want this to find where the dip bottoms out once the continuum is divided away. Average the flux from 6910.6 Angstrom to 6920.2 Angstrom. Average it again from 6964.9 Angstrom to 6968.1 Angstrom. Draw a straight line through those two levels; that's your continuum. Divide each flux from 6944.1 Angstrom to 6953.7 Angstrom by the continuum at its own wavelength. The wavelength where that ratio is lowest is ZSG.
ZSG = 6949.72 Angstrom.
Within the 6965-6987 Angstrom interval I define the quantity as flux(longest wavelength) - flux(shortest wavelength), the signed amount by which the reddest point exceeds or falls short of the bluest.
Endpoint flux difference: 2.6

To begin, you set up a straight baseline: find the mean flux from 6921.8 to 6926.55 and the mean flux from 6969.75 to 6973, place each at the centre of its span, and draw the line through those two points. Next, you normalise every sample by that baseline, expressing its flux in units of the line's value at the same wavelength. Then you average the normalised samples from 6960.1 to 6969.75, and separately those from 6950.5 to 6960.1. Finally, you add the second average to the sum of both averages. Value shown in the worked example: 2.81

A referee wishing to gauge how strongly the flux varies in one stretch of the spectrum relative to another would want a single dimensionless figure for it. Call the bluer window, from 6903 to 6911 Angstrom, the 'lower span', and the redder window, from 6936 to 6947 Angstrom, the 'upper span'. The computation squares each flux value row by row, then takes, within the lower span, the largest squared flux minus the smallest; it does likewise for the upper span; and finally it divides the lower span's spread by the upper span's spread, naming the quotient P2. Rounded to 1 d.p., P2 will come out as 2.2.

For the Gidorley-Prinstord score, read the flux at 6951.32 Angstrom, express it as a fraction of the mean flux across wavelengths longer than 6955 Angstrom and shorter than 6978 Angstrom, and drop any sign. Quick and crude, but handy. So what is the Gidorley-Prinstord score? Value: 0.95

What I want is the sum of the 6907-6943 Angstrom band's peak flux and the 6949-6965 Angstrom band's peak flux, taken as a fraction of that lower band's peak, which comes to 1.936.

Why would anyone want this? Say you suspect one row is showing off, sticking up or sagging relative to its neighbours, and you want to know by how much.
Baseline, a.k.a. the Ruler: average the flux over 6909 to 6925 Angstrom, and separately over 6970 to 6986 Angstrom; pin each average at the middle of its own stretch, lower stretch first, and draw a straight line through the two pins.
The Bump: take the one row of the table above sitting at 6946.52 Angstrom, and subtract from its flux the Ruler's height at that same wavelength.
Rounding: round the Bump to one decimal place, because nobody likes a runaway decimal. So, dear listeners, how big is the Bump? -2.5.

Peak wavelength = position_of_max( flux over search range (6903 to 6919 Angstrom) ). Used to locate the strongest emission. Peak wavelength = 6914.60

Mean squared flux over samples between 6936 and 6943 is 1320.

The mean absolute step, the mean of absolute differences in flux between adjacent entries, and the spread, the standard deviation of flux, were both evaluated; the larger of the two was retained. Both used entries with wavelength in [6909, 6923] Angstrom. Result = 0.6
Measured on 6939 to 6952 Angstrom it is 0.2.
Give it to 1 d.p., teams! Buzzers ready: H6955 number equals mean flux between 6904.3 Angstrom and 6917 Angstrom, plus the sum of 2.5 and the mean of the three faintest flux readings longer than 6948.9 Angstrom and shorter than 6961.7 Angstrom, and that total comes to 76.6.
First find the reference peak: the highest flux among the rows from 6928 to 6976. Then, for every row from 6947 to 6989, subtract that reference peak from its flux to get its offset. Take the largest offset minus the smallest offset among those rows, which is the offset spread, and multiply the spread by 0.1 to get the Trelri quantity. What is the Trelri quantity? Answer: 0.38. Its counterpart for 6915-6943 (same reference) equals 0.24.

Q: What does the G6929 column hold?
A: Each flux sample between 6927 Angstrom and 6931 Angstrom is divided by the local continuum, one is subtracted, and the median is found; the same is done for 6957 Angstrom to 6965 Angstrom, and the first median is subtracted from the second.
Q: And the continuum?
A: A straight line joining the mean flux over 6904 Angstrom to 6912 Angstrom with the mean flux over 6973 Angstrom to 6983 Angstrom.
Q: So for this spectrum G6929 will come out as -0.042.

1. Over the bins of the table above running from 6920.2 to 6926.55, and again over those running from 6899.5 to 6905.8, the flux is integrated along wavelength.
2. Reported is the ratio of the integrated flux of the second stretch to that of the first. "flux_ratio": 1.01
